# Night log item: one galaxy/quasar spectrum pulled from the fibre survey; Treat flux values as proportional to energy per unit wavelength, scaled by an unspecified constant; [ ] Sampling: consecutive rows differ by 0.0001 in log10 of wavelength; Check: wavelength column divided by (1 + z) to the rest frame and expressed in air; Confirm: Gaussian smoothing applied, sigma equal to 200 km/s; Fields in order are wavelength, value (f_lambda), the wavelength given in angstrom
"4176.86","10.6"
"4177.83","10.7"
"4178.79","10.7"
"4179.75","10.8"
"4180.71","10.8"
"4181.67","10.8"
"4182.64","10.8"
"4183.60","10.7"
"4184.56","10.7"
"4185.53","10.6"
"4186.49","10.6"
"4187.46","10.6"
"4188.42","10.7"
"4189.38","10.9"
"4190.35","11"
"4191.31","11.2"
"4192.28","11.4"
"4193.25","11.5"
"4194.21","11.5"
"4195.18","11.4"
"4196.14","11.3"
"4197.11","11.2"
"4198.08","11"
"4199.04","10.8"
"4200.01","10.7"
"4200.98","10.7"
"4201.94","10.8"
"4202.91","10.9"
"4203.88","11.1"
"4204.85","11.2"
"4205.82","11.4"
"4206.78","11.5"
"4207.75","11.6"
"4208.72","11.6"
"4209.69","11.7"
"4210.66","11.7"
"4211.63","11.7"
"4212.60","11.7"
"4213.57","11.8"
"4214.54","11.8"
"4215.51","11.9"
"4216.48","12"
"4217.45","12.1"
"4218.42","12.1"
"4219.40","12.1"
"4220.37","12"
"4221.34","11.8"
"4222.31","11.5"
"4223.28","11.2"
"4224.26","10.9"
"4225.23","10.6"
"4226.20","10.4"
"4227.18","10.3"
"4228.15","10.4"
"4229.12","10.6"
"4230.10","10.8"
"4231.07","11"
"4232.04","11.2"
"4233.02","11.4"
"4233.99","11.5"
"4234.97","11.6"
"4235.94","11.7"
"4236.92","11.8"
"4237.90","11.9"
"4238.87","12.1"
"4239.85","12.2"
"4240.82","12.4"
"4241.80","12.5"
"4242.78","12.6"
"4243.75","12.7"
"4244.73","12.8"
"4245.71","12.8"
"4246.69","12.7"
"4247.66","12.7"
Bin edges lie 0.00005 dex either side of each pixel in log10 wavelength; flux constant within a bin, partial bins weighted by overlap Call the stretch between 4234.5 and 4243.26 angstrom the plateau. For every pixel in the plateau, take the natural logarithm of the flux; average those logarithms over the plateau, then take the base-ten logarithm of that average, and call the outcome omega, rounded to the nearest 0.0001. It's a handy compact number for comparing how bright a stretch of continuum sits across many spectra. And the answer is 0.3965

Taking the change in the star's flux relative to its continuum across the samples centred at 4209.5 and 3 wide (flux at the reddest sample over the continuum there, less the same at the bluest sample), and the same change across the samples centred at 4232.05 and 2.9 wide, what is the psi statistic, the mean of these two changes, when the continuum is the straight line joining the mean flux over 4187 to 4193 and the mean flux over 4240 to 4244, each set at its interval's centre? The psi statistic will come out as 0.016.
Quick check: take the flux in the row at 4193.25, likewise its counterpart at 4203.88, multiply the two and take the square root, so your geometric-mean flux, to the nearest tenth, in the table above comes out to 11.3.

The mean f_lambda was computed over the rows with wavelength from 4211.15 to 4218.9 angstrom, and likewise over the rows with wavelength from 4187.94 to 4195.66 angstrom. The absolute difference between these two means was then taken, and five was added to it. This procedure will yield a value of 5.69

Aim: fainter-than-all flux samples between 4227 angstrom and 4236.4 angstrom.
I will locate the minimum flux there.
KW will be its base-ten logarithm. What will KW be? 1.01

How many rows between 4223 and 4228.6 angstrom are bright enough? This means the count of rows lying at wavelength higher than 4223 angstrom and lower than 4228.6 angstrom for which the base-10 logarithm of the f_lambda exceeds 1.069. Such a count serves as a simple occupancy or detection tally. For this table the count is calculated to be 0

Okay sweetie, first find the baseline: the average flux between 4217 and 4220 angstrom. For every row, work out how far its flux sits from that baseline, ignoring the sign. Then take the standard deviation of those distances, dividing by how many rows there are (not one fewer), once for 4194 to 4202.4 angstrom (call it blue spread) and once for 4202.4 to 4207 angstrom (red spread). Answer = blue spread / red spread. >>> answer 1.4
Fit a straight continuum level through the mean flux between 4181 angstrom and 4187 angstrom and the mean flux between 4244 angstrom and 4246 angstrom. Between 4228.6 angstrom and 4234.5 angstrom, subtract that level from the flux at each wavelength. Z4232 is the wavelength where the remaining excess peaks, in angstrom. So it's 4233.99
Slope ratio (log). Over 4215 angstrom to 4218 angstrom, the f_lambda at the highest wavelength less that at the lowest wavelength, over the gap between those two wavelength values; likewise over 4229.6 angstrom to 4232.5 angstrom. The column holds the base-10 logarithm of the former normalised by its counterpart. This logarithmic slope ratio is -0.30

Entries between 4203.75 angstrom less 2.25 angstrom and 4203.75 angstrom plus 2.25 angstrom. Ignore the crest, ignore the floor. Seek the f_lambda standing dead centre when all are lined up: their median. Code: 11.1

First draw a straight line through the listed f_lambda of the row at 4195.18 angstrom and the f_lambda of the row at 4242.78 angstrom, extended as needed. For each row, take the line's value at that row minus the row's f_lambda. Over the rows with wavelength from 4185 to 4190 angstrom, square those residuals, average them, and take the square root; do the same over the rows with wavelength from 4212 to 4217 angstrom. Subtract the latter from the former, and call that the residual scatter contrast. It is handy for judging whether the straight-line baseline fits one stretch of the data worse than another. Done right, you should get 0.4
